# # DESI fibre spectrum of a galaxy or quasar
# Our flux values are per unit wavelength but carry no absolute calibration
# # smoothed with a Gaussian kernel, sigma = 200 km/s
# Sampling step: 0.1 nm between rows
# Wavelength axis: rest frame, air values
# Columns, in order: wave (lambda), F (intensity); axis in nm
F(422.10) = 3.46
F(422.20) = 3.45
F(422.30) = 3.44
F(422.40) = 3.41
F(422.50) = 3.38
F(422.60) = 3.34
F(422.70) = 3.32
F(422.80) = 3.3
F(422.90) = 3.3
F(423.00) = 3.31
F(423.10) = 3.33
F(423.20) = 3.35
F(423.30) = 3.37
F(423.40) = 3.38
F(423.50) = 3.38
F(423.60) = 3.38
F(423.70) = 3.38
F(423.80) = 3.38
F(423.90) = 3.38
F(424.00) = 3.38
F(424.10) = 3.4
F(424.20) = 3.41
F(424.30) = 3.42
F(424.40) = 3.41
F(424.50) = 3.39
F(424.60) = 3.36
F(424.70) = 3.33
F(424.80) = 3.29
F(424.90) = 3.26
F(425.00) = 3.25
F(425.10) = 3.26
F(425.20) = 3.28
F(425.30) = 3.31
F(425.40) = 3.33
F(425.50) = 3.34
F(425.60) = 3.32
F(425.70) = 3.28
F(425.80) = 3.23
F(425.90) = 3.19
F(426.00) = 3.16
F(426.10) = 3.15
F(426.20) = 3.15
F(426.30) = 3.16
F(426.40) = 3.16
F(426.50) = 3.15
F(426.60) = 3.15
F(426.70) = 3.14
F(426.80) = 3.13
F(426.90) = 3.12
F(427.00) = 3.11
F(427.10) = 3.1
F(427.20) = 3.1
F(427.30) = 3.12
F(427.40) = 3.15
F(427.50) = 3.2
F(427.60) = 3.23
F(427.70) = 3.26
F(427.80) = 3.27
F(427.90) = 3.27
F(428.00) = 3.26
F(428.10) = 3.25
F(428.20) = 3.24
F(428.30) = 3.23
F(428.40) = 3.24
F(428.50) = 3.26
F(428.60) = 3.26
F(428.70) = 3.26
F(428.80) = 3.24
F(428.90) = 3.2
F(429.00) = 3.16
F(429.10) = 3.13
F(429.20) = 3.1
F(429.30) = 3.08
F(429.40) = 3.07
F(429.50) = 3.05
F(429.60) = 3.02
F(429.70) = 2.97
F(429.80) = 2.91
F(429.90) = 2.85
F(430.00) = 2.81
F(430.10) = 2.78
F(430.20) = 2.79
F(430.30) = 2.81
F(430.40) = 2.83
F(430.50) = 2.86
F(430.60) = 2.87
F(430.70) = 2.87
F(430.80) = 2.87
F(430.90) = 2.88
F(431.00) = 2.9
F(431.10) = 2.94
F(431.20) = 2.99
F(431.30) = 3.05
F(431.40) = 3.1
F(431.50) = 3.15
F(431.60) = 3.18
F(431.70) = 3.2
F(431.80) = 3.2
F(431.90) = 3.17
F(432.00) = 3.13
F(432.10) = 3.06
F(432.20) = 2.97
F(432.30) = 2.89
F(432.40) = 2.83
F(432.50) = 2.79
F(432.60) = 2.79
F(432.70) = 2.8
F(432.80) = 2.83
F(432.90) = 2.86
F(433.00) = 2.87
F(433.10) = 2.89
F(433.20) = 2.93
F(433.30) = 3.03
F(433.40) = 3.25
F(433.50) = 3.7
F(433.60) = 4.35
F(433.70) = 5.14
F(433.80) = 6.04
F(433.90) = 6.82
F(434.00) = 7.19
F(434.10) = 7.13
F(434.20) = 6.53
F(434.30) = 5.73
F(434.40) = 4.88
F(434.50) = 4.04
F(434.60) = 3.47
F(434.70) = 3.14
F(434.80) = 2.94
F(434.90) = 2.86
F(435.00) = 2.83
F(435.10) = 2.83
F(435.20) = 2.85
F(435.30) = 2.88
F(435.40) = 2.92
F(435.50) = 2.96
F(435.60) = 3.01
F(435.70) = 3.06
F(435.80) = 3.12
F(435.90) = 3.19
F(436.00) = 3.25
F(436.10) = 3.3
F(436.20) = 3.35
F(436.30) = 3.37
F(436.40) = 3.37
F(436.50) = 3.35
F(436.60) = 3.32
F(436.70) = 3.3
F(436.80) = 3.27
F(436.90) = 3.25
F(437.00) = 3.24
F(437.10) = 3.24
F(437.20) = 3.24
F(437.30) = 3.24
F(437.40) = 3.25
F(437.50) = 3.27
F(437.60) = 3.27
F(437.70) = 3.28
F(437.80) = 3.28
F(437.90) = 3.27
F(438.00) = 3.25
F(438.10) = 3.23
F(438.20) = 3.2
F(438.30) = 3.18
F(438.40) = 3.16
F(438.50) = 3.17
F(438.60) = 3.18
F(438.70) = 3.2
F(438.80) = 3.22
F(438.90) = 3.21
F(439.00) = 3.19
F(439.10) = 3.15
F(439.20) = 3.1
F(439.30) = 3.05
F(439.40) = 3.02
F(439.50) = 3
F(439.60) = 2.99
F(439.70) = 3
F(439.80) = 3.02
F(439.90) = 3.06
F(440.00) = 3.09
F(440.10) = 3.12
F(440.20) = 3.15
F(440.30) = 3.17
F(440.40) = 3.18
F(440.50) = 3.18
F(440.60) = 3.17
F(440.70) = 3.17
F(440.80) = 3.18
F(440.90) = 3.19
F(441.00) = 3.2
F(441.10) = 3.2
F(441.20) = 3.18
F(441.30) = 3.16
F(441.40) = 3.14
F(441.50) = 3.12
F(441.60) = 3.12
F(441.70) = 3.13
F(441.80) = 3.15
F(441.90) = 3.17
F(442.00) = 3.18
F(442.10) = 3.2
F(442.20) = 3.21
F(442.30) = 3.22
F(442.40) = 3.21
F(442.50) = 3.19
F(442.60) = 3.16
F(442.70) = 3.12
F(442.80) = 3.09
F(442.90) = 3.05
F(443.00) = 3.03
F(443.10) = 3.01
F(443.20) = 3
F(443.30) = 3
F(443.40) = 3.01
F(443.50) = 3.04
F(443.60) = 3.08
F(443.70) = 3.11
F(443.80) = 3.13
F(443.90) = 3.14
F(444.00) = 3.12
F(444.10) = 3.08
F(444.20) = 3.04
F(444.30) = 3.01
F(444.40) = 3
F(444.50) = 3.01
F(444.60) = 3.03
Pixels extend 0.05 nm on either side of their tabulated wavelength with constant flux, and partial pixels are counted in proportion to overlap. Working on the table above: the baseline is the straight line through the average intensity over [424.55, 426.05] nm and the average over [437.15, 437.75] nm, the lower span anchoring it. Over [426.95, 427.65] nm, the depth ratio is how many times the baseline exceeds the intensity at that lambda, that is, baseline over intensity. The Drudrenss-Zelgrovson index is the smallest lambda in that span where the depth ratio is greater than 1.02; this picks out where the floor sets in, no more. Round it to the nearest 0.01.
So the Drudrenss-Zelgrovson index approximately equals 427.00 nm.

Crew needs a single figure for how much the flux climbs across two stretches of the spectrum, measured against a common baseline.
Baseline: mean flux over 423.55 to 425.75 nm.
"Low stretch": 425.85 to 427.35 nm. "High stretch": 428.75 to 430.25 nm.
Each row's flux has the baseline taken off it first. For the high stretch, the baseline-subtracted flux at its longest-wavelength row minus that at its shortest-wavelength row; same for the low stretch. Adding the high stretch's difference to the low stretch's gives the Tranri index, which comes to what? -0.5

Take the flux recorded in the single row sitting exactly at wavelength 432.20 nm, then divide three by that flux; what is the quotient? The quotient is 1.01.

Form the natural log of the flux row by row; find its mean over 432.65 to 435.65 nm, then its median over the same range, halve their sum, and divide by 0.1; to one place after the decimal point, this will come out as 12.1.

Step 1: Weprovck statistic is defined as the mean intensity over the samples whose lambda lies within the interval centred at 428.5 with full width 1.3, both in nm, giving 3.23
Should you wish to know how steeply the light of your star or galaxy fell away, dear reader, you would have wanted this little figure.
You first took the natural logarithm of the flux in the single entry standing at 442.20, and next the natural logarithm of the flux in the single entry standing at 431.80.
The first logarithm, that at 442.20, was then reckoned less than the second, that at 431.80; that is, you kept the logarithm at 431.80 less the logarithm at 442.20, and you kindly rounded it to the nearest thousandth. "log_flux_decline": -0.003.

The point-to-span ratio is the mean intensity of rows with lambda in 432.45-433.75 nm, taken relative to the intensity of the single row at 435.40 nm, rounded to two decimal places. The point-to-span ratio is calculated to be 1.11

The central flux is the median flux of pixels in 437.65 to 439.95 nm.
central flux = 3.18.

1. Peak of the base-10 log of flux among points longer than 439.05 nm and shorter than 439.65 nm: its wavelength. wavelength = 439.10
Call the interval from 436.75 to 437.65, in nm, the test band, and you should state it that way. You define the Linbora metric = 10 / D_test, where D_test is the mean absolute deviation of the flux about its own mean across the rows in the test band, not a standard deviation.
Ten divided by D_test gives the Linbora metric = 844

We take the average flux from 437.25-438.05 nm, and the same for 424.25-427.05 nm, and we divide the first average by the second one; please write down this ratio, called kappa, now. 1.01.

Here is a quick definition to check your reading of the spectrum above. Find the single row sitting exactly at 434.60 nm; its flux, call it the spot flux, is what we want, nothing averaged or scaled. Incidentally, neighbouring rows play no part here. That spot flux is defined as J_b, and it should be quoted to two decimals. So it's 3.47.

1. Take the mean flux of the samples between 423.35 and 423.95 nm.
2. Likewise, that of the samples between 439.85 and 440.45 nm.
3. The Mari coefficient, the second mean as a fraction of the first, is 0.93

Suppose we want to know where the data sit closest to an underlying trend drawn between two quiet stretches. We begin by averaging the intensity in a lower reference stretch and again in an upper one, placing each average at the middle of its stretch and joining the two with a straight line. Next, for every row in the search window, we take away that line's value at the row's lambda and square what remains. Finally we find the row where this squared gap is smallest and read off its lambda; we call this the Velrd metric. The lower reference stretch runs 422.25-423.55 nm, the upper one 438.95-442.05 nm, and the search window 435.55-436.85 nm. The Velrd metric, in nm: 435.90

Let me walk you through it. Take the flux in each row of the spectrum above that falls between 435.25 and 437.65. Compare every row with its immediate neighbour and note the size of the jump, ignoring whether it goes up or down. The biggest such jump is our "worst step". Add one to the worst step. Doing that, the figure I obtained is 1.07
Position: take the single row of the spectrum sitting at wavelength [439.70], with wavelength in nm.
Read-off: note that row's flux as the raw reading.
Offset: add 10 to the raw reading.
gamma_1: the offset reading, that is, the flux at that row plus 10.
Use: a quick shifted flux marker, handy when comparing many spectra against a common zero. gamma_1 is 13.0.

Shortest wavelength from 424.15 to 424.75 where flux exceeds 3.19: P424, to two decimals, 424.20 nm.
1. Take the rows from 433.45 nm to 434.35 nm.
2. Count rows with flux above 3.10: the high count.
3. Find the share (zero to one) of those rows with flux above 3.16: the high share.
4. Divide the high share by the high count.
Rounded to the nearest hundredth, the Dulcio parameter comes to 0.11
